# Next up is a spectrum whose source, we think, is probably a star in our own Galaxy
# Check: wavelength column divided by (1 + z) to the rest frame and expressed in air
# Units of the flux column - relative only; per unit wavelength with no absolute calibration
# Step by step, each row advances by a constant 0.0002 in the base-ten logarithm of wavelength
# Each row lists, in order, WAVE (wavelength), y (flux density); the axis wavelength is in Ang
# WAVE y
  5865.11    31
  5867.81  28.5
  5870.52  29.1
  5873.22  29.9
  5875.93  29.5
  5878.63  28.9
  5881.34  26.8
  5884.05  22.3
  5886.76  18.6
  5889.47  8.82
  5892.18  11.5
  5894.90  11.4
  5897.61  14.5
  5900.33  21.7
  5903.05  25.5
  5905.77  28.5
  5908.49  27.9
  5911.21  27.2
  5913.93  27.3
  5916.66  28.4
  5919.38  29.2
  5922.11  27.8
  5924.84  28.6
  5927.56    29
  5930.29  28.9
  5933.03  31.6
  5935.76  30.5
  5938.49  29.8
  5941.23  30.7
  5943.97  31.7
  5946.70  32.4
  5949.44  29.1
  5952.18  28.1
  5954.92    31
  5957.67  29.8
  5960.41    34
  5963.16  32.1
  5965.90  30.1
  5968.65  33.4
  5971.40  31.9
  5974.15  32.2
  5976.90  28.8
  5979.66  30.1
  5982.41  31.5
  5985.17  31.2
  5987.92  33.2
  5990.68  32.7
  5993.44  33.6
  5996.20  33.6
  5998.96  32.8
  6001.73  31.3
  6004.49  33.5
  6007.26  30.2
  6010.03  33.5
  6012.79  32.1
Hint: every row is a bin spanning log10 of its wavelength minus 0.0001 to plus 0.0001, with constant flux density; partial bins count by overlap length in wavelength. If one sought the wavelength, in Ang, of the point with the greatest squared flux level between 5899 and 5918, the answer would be 5905.77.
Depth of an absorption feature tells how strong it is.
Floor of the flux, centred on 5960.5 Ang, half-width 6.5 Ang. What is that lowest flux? 29.8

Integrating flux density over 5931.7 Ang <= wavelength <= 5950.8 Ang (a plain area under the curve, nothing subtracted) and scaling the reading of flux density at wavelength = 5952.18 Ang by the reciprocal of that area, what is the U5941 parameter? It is 0.048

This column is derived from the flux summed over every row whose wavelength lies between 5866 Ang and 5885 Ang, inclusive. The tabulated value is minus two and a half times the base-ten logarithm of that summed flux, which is -5.73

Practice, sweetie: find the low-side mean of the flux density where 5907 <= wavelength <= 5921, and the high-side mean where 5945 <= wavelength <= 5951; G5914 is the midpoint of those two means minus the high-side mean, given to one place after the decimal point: -1.4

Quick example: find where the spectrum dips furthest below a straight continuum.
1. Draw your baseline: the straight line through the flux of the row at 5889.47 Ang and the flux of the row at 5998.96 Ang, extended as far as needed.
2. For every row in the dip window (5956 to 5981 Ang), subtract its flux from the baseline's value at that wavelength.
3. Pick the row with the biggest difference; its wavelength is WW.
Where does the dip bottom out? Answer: 5976.90 Ang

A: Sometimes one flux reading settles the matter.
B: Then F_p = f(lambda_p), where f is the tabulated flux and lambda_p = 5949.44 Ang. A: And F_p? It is 29.1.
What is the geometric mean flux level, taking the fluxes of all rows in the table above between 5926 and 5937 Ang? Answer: 30.0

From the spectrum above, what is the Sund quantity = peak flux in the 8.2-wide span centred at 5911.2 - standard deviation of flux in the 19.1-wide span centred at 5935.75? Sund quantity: 26.8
